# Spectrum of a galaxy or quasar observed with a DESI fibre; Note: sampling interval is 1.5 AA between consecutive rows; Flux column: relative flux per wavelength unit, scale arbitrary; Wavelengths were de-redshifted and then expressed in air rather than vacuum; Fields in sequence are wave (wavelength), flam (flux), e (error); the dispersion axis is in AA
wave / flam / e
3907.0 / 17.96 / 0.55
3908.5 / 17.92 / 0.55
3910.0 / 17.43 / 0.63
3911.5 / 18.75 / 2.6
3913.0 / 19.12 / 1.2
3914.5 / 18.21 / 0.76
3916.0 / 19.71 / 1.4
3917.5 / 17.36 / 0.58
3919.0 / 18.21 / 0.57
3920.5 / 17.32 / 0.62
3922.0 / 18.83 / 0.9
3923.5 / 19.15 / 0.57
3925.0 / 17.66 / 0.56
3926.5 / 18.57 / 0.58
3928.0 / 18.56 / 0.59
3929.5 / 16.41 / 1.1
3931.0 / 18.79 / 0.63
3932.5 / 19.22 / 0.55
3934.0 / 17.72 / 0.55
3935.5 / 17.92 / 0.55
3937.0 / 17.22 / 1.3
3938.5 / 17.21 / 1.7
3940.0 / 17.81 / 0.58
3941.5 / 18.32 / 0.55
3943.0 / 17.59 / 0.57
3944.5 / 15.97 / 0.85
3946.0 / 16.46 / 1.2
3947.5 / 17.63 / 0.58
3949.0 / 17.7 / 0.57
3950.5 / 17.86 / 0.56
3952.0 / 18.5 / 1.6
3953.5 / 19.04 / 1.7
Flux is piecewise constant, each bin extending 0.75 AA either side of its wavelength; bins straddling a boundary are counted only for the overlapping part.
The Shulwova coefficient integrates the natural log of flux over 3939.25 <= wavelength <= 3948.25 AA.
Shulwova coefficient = 25.64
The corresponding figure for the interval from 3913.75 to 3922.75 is 26.14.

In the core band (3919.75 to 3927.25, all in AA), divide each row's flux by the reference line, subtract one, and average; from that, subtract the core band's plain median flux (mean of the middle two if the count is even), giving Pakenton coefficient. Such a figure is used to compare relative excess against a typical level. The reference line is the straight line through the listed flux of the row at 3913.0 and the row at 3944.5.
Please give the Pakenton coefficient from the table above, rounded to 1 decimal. -18.6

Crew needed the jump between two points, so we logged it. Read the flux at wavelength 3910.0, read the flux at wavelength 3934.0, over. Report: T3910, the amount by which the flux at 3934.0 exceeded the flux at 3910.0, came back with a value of 0.29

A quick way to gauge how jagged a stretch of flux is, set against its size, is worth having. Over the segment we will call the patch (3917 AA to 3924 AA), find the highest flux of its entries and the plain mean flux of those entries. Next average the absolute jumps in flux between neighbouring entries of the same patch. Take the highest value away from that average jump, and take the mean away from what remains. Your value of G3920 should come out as -36.43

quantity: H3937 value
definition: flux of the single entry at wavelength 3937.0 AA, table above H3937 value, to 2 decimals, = 17.22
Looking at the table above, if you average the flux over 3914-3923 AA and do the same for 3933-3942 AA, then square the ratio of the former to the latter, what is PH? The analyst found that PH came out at 1.07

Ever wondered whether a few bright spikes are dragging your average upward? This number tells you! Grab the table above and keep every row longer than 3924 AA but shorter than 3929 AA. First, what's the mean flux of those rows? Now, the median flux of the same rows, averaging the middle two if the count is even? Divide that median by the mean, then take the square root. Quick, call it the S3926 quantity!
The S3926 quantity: 1.01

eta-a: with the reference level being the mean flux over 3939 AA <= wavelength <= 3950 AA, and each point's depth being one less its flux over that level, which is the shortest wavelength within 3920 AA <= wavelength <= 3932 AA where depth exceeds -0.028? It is 3920.5 AA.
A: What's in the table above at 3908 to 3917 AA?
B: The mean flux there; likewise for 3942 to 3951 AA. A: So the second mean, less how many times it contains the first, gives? 16.3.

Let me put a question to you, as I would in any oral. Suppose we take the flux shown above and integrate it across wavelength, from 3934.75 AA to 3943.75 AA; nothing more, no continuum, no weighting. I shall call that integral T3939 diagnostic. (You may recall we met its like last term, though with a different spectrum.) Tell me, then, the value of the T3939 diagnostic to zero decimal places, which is 159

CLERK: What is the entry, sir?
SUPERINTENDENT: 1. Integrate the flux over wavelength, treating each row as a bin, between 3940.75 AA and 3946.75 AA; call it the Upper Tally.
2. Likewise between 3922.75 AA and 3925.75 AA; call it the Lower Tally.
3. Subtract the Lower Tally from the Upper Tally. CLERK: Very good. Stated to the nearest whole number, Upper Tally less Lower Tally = 47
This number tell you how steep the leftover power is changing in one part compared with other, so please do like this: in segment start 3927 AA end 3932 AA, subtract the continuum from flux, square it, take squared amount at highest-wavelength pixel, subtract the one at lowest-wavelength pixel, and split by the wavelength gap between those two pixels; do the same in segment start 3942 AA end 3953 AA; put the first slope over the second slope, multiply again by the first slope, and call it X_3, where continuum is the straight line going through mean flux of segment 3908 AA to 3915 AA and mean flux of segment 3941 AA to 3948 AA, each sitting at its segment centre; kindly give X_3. 0.18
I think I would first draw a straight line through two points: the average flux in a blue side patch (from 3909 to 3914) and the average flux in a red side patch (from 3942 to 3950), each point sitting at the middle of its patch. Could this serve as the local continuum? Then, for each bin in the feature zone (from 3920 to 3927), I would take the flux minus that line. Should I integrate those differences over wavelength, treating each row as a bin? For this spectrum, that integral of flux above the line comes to 2.6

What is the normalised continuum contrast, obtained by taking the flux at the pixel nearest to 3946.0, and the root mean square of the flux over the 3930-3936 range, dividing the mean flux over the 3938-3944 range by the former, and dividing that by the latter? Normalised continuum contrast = 0.058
